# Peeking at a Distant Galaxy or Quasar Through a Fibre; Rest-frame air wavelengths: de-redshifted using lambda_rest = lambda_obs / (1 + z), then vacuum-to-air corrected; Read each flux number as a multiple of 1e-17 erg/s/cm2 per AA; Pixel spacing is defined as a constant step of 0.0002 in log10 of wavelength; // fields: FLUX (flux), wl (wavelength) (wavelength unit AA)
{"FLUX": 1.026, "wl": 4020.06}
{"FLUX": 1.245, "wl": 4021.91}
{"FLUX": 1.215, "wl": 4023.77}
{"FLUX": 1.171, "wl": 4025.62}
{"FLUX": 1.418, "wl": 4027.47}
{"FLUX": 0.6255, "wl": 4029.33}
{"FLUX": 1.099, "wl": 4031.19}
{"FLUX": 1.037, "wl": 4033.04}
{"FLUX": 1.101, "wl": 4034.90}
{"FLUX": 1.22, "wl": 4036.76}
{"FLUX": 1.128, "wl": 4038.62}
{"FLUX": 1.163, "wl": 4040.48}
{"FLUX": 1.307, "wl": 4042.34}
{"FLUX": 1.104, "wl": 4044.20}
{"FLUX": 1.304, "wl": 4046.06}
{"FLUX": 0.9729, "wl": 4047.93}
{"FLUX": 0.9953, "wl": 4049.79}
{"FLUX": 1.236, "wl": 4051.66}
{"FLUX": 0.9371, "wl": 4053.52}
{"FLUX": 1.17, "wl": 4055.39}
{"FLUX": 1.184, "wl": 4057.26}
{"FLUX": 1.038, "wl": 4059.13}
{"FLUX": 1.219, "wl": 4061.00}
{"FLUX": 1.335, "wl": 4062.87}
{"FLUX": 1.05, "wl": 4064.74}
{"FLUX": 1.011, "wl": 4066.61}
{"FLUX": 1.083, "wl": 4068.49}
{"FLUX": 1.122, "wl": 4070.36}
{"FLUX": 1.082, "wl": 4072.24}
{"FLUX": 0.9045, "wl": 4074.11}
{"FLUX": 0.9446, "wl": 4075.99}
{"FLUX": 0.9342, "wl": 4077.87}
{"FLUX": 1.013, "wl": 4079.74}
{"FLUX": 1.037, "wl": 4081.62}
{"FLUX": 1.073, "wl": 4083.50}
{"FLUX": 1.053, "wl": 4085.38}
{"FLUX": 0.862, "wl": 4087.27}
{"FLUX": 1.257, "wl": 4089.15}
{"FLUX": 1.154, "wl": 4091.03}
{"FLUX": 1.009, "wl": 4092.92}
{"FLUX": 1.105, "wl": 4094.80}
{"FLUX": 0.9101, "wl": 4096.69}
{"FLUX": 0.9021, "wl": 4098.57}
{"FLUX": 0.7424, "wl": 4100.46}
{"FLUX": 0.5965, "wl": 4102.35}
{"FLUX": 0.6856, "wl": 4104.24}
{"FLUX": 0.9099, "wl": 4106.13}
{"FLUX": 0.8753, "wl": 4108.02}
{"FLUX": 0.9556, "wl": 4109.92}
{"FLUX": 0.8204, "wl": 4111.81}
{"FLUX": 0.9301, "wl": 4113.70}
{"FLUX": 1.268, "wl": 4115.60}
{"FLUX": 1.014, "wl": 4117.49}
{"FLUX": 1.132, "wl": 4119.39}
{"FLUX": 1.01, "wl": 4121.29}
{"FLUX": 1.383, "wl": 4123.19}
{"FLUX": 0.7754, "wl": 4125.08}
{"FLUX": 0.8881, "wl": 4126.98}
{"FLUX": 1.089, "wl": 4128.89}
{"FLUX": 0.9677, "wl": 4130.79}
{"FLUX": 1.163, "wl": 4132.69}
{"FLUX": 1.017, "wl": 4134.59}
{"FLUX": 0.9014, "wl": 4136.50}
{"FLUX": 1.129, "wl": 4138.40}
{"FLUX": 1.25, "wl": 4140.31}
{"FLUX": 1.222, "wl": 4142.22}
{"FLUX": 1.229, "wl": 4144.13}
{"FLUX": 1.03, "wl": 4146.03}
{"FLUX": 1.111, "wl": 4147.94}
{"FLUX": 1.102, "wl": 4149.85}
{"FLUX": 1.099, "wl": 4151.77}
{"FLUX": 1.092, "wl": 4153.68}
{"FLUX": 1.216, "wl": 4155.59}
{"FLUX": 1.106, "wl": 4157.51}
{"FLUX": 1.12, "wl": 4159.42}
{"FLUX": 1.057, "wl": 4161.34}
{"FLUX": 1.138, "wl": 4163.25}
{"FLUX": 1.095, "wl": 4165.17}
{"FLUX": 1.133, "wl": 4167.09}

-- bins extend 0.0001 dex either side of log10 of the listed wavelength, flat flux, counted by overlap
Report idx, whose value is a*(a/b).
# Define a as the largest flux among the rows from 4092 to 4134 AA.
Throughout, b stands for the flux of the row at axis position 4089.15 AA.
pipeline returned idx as 1.52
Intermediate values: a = 1.383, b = 1.257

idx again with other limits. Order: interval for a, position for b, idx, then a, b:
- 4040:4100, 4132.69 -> 1.53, 1.335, 1.163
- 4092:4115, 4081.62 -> 1.18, 1.105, 1.037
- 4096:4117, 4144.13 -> 1.31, 1.268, 1.229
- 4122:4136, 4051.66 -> 1.55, 1.383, 1.236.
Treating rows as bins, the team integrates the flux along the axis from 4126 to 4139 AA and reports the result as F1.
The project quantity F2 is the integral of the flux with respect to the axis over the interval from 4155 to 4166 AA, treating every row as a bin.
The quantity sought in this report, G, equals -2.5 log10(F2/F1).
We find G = 0.08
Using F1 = 13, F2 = 12.3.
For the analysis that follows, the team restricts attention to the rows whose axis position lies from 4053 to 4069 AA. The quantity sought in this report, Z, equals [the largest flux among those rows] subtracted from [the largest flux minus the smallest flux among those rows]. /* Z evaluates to -0.94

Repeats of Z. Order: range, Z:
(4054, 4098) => -0.86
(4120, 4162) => -0.78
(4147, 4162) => -1.06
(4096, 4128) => -0.60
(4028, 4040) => -0.63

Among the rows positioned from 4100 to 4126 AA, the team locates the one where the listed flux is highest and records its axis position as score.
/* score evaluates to 4123.19 AA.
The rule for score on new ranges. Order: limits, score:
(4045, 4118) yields 4062.87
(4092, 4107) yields 4094.80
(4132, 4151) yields 4140.31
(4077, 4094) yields 4089.15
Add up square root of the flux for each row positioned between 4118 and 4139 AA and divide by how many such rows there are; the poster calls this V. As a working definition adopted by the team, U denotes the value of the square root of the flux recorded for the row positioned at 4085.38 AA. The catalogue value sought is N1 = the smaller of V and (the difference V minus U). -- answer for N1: -0.009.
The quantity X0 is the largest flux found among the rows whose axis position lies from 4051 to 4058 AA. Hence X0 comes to 1.236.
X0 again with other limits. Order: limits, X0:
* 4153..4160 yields 1.216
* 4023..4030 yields 1.418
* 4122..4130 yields 1.383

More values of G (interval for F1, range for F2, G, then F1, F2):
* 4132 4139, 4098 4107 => 0.07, 7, 6.8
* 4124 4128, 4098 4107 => -0.75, 3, 6.8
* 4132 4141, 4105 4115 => 0.08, 10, 9.1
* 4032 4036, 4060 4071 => -1.16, 4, 12.5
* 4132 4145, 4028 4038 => 0.38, 15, 10.4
